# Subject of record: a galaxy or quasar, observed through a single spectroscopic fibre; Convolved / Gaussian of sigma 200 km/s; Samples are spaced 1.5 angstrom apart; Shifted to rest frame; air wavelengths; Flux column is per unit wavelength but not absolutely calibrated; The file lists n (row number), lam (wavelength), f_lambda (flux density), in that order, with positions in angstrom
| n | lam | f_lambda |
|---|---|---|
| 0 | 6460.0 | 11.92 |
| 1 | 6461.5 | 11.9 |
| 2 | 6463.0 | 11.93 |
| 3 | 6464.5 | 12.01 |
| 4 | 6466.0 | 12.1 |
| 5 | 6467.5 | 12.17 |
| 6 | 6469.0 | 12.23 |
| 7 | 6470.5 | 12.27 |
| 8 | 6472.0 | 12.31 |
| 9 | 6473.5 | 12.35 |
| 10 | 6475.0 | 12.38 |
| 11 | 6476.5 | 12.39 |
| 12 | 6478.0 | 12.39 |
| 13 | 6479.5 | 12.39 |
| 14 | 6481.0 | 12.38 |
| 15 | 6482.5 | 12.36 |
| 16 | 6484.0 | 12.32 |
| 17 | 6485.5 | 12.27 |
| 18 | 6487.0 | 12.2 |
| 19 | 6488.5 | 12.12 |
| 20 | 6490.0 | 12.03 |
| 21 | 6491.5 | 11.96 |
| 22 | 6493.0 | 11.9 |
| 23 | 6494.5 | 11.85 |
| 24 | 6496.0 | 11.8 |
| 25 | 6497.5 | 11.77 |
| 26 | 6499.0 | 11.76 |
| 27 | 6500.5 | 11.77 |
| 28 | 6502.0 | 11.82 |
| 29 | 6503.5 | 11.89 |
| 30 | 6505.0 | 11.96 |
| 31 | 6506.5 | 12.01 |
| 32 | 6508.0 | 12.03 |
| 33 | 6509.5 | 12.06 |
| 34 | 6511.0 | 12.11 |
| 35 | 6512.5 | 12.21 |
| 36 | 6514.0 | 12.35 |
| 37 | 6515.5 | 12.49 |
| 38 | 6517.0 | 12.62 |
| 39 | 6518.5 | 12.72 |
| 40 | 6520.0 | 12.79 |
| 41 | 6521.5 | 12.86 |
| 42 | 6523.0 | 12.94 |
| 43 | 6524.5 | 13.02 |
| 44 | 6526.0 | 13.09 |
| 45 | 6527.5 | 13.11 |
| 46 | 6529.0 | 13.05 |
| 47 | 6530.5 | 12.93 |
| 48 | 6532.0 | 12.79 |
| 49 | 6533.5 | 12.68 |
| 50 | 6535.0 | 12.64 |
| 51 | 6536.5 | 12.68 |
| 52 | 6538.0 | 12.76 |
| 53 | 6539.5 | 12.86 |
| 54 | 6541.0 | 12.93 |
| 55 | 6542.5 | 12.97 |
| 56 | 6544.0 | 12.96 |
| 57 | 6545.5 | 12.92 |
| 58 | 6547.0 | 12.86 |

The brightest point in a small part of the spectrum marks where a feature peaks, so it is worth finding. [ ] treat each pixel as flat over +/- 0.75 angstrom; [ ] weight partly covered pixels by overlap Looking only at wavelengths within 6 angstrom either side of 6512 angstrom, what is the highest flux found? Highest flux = 12.62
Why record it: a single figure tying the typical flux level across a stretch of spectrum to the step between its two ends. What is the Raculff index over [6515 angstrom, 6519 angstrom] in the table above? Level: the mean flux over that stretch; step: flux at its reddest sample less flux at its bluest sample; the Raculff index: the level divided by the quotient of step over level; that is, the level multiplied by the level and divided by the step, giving 691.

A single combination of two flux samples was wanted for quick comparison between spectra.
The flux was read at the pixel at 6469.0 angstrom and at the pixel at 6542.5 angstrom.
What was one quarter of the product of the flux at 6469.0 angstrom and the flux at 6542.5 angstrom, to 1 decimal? 39.7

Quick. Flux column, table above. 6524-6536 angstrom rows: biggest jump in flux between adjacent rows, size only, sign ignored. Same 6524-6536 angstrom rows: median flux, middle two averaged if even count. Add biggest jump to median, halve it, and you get 6.56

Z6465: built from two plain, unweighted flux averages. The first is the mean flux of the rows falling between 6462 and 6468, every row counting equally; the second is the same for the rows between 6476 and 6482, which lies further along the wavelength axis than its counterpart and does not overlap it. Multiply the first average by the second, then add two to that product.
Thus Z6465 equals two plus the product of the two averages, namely 151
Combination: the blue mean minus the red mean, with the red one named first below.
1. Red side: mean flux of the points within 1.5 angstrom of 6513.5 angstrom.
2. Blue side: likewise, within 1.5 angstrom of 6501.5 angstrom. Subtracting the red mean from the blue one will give -0.5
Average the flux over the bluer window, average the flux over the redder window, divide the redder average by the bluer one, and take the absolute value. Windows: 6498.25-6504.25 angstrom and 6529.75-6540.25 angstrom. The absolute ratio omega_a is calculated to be 1.08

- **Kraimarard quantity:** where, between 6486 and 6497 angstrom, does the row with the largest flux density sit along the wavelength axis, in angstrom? 6487.0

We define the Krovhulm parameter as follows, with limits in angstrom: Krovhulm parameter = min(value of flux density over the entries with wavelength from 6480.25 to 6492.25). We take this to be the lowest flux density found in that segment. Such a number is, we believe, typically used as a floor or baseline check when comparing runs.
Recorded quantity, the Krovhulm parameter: 11.96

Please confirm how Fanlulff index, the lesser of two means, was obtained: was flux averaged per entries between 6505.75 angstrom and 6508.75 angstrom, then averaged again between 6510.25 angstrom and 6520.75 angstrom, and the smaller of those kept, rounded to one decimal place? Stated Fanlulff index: 12.0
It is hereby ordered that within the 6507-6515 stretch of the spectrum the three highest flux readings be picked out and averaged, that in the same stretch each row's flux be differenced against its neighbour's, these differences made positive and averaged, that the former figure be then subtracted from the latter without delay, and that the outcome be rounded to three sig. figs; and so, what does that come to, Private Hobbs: -12.1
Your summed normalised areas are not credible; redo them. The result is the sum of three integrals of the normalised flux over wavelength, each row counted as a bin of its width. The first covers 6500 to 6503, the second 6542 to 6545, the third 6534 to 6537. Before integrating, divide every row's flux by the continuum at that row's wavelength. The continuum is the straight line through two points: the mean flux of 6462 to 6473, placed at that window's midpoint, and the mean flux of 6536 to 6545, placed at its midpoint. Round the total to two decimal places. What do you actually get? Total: 8.82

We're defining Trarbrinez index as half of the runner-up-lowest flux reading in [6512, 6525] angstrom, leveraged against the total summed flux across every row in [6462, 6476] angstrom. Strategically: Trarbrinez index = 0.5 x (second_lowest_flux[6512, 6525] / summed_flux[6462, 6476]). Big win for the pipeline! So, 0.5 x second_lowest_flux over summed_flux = 0.0563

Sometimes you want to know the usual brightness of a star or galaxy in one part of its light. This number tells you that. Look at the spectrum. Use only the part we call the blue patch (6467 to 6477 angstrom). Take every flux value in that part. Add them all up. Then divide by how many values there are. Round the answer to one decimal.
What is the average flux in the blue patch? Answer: 12.3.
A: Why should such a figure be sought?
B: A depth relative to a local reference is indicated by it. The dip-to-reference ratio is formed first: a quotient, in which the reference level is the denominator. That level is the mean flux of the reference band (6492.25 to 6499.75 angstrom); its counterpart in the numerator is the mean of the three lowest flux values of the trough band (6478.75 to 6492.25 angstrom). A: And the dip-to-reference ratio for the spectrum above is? 1.02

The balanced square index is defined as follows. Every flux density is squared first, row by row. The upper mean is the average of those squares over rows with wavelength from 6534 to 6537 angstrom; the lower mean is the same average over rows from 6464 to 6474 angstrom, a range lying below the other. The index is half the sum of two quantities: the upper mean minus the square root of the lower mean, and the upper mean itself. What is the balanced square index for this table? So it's 154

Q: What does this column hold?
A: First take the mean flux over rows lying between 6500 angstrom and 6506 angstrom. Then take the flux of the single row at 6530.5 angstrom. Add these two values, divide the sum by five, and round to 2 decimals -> 4.96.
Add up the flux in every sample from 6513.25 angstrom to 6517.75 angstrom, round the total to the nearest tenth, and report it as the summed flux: 37.5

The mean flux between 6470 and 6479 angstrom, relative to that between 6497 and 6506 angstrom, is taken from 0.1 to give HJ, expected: -0.944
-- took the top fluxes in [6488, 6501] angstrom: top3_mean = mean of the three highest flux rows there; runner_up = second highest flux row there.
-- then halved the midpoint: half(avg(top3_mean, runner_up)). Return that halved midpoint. 6.02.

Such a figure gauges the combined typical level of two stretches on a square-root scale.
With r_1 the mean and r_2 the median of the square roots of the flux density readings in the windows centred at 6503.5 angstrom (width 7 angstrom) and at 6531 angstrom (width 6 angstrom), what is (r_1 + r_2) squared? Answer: 49.5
